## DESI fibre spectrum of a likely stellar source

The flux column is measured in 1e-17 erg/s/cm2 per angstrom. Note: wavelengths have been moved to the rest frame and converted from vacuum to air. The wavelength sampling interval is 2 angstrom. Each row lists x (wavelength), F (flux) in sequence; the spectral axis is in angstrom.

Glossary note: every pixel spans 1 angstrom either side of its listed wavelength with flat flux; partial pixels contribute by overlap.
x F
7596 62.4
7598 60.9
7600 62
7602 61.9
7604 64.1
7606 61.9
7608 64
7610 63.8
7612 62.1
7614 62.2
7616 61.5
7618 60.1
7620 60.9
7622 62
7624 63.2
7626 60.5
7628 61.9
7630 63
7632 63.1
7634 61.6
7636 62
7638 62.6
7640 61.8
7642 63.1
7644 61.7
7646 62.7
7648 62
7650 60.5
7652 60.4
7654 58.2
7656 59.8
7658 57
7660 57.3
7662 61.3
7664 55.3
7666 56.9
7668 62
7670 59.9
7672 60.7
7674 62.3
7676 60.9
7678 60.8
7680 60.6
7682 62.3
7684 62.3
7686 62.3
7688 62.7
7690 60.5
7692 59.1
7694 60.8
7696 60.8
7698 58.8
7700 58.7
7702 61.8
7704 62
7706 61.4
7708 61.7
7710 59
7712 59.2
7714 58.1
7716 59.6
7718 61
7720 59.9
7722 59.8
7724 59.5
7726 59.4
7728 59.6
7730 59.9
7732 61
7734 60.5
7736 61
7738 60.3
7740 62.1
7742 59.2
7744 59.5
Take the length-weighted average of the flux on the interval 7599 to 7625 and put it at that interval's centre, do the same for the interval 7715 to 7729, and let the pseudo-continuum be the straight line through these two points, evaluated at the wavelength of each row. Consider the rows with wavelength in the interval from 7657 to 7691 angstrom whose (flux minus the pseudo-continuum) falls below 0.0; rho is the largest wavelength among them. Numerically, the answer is 7690 angstrom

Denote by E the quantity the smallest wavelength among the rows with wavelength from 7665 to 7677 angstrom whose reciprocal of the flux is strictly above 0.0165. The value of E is 7666 angstrom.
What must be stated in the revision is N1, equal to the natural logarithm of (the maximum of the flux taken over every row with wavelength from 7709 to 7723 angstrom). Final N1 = 4.11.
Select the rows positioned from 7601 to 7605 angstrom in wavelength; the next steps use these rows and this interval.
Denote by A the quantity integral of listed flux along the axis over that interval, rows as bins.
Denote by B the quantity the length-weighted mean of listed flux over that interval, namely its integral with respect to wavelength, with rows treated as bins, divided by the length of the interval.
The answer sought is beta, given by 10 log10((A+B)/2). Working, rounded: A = 252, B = 63.0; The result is 22.0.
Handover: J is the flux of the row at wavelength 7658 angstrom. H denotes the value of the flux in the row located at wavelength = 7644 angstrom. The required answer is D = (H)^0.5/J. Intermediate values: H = 61.7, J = 57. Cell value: 0.138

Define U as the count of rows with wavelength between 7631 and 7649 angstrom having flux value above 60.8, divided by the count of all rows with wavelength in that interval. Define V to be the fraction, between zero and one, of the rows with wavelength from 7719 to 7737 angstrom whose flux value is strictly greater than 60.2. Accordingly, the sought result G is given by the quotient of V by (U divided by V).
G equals 0.1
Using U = 1.00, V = 0.33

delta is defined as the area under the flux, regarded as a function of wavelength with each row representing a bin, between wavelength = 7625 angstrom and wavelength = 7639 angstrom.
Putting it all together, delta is 869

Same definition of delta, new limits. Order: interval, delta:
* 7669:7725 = 3393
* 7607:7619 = 747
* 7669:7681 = 730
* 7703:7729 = 1560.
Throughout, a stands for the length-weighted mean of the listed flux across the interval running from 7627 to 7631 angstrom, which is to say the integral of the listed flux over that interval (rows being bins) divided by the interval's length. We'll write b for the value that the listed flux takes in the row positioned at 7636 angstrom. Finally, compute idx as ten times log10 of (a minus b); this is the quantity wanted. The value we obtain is -3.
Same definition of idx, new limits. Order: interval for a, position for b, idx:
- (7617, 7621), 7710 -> 2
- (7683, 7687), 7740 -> -7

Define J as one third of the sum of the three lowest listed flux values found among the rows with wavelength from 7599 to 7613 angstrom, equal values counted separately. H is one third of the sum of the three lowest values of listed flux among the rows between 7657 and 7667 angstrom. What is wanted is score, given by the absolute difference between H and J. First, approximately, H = 56.4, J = 61.9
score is 5.5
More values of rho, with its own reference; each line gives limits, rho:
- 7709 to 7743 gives 7742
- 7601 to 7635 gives 7634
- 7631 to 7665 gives 7664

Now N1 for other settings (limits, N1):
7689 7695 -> 4.11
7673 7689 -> 4.14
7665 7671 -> 4.13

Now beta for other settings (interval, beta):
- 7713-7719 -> 23.2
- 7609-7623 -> 26.7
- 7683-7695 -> 26.0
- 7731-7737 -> 23.3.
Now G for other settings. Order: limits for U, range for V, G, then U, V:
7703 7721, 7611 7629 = 1.8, 0.44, 0.89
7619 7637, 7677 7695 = 0.9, 0.89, 0.89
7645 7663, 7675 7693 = 2.4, 0.33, 0.89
